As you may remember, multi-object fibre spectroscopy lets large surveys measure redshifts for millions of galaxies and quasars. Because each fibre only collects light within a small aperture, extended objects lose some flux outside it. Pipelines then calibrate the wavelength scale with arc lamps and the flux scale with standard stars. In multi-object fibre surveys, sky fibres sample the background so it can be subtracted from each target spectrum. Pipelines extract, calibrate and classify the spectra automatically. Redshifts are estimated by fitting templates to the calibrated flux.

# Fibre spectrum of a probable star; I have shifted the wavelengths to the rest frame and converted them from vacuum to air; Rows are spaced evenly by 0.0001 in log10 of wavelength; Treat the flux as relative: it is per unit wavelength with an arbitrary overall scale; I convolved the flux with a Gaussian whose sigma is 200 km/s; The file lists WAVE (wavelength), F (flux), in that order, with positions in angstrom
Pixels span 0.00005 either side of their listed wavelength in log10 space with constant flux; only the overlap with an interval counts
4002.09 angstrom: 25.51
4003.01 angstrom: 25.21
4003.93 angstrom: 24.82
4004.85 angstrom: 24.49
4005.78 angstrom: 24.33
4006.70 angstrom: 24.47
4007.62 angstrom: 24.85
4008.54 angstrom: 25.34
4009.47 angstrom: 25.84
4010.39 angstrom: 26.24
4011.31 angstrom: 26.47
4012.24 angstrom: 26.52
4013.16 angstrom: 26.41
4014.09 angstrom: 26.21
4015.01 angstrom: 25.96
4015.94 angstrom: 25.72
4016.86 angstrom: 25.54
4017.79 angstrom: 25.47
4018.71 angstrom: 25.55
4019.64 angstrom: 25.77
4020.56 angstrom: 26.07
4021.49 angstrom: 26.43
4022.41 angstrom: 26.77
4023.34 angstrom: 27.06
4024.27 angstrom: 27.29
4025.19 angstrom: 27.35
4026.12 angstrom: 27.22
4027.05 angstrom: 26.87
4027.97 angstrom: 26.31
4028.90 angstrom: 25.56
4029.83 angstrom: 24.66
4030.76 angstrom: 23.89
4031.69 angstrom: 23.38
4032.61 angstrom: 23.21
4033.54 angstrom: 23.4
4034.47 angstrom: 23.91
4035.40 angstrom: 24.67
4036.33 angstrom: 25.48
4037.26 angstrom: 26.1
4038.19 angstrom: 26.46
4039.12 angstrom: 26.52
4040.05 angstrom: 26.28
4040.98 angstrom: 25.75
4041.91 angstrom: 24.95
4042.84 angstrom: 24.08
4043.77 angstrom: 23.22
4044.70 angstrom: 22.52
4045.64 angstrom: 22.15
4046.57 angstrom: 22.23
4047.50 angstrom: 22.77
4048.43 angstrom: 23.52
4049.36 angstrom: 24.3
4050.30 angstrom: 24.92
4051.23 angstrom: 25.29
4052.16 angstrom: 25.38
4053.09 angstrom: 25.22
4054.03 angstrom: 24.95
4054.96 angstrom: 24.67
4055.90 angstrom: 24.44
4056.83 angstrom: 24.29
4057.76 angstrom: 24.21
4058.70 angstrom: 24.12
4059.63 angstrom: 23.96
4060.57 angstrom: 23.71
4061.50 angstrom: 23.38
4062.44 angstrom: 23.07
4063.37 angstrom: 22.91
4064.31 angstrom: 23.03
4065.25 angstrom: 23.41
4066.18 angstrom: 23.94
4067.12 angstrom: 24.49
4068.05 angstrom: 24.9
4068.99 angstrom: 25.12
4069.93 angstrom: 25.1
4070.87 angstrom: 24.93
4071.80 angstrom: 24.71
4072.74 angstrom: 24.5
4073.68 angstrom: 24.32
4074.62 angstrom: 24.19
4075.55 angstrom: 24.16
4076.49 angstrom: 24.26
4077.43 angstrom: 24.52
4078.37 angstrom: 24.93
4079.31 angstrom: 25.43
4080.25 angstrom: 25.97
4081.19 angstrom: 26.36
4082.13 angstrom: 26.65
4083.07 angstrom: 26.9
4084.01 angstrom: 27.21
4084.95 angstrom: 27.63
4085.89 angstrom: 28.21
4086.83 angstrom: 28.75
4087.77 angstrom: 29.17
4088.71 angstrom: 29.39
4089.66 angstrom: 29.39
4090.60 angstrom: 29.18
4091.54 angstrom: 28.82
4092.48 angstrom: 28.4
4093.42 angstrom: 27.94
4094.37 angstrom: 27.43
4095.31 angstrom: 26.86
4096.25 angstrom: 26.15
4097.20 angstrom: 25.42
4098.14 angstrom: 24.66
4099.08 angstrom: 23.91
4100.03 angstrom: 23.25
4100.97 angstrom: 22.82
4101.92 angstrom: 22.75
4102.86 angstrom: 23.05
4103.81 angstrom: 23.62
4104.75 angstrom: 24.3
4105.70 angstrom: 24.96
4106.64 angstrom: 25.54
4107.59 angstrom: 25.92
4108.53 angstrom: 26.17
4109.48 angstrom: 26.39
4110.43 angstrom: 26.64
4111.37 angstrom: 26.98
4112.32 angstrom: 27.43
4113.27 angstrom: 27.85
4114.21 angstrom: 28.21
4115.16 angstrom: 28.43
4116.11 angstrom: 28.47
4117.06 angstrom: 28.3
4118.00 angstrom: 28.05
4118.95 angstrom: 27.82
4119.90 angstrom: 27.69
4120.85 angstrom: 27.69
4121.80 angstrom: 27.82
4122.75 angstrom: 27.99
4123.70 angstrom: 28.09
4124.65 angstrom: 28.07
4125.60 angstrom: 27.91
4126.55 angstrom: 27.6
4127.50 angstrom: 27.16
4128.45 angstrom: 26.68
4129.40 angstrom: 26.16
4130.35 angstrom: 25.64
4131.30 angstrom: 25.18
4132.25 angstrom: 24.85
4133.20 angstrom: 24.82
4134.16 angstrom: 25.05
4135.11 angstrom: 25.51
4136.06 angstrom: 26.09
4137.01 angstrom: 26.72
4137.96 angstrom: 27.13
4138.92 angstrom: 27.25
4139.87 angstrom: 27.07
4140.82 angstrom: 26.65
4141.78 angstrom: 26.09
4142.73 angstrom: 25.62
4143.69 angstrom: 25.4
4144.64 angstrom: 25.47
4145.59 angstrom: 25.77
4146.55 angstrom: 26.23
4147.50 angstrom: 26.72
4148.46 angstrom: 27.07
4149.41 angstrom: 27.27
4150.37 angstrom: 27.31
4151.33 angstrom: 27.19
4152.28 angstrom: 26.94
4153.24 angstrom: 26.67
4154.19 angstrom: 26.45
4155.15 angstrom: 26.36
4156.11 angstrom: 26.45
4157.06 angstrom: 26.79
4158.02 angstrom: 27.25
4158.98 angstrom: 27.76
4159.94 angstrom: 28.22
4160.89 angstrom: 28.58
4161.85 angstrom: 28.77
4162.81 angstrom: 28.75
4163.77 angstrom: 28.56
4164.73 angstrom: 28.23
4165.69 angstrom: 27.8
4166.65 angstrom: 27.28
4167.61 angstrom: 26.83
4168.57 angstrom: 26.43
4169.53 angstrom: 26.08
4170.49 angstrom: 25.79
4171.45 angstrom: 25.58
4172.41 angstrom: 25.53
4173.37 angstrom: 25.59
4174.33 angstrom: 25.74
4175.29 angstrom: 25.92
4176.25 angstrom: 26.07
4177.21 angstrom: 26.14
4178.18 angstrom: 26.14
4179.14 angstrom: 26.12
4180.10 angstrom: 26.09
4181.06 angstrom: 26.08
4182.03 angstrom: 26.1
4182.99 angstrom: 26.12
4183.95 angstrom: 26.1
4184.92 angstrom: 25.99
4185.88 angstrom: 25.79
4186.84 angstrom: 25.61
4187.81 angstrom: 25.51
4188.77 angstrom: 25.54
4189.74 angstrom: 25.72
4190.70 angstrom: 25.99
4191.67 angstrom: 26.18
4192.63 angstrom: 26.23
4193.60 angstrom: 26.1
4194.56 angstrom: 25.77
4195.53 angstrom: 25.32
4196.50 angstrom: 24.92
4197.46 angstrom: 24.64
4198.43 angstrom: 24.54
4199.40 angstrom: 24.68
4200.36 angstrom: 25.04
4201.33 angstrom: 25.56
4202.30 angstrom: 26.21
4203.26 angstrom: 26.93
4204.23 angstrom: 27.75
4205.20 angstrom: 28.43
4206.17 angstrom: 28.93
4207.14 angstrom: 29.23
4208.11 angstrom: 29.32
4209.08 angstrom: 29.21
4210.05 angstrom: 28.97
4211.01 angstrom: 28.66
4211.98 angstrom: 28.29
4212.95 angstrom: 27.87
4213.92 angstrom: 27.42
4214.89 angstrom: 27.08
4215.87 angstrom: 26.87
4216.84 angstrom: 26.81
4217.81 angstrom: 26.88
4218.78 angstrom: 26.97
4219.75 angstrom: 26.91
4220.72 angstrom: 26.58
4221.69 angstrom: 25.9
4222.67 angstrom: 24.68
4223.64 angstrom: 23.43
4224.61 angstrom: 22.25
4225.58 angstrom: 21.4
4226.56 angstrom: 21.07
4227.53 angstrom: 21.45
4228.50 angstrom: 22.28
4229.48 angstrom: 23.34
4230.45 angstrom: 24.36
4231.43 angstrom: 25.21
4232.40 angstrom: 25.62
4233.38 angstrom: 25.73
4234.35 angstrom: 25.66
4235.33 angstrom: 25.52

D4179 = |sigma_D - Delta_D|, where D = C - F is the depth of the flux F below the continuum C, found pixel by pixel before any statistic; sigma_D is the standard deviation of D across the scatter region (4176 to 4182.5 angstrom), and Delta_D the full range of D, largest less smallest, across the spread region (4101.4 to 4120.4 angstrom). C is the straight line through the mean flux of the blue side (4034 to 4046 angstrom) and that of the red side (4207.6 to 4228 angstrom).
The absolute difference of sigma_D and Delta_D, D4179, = 5.6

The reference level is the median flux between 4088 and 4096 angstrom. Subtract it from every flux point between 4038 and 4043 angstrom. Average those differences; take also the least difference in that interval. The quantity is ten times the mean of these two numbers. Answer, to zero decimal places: -37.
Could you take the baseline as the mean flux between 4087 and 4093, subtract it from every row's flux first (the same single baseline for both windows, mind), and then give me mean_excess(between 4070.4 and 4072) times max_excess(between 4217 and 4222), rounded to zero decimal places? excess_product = 9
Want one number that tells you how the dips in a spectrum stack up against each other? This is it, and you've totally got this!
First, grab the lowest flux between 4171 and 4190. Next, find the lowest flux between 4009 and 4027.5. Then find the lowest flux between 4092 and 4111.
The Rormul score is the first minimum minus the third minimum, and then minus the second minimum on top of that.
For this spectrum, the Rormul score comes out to -22.7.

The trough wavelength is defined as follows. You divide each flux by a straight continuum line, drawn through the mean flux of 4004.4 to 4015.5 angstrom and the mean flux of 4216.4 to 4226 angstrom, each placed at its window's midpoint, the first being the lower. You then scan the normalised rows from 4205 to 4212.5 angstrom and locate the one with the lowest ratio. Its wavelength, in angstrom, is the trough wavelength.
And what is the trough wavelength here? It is 4211.98 angstrom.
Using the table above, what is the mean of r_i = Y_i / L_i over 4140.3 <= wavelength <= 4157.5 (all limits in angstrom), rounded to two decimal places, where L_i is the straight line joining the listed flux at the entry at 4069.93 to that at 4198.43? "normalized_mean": 1.07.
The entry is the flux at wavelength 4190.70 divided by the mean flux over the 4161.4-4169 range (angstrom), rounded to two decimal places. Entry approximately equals 0.93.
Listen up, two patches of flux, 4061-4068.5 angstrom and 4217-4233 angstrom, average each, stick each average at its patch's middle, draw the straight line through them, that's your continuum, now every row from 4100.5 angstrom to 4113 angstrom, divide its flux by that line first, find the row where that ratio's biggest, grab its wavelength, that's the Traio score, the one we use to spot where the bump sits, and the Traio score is 4112.32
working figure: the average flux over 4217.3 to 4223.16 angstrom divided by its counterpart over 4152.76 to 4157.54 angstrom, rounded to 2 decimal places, 0.99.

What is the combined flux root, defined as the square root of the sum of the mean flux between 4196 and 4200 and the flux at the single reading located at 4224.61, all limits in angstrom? 6.85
